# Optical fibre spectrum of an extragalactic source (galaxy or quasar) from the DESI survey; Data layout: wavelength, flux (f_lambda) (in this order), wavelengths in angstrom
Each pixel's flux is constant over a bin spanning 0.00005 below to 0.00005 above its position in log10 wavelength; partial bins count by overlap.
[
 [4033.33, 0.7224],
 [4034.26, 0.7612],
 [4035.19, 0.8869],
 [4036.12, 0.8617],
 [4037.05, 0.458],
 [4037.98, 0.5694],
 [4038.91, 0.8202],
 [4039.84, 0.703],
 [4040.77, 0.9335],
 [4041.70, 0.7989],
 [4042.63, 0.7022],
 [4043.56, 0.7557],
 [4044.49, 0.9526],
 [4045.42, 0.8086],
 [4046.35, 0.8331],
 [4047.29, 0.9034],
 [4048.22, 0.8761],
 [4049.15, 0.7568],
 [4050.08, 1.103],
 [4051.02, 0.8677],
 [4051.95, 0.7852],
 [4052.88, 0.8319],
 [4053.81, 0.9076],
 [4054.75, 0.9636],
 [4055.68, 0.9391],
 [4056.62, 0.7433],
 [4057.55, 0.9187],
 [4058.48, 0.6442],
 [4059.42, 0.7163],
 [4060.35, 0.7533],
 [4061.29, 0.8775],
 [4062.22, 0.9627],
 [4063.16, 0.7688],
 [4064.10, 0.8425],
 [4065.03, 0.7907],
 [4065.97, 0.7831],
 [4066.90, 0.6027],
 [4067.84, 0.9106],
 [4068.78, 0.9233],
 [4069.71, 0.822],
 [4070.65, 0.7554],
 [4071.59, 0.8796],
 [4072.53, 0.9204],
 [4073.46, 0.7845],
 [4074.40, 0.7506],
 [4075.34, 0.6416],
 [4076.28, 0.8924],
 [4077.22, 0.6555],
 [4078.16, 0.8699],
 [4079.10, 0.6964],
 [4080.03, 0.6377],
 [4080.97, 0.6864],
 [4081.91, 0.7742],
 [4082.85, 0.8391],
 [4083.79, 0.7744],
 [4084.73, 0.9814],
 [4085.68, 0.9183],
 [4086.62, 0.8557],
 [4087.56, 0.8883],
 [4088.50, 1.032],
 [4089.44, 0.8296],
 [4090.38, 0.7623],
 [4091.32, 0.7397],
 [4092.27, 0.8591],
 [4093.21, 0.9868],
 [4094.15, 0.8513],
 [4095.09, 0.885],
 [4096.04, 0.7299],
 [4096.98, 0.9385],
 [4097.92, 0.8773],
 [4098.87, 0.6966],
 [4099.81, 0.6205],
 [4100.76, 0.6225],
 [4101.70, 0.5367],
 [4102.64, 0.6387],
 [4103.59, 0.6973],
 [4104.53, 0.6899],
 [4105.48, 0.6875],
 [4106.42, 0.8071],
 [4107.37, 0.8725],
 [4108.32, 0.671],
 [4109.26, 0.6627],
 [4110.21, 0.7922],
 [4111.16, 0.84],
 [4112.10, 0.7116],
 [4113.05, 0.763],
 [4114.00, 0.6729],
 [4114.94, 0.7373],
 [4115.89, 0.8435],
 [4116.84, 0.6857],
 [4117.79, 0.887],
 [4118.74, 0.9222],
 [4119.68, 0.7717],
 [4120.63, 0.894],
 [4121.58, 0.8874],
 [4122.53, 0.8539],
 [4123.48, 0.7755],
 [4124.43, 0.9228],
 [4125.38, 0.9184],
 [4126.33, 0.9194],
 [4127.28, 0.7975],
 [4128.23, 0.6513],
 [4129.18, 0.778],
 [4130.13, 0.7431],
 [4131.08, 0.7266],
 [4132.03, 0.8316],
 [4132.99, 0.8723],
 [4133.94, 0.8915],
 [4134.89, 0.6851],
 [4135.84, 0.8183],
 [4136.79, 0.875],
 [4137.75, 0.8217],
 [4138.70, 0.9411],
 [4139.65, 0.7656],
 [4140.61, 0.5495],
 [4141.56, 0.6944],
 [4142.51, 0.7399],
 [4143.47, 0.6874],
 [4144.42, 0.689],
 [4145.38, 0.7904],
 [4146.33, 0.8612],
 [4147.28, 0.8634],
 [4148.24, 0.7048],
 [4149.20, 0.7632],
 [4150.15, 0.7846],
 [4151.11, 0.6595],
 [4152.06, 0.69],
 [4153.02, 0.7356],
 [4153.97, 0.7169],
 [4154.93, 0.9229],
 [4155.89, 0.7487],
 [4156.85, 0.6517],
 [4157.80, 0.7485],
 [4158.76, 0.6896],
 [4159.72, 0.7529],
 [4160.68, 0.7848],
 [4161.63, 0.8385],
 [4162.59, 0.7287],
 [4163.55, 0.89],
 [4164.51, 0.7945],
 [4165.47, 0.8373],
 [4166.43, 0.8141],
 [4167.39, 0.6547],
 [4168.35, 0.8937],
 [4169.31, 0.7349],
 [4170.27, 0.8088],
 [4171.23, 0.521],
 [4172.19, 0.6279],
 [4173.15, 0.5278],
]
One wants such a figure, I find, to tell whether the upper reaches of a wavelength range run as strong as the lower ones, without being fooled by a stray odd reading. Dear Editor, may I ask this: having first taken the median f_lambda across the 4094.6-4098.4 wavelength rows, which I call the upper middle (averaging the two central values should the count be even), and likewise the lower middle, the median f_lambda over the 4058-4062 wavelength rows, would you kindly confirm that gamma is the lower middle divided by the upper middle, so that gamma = 0.83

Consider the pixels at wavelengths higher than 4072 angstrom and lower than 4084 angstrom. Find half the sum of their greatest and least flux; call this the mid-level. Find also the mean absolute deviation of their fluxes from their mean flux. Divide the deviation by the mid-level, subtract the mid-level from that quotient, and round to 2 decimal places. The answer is -0.68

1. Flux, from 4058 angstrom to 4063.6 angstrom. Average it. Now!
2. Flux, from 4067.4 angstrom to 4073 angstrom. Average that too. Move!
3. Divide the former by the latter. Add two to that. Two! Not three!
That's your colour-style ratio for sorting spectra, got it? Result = 2.91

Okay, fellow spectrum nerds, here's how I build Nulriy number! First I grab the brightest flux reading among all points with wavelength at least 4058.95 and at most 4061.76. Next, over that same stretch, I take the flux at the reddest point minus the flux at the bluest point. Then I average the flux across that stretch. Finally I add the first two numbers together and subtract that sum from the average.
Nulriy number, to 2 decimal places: -0.26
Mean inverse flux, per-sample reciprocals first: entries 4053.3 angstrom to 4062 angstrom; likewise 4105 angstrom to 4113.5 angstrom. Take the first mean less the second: -0.11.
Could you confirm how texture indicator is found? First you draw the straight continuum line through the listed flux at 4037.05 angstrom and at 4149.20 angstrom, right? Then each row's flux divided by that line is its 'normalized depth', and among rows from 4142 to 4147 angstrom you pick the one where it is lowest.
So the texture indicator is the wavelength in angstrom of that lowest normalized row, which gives 4144.42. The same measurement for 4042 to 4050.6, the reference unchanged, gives 4042.63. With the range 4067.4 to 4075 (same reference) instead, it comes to 4074.40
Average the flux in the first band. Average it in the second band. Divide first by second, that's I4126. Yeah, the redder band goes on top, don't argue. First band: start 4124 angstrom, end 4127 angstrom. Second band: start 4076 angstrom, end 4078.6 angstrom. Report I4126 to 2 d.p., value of 1.14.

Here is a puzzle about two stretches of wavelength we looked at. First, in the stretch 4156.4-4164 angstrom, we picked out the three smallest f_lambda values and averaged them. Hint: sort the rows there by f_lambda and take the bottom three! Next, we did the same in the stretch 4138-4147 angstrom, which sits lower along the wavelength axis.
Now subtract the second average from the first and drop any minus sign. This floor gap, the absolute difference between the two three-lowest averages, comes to 0.05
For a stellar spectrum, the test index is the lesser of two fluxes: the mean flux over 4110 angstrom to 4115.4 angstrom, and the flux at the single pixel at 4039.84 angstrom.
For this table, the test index 0.70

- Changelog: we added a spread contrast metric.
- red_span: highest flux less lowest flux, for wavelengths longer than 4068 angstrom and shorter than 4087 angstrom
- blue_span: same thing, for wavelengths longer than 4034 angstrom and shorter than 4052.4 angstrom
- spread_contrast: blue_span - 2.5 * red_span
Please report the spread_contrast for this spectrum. -0.2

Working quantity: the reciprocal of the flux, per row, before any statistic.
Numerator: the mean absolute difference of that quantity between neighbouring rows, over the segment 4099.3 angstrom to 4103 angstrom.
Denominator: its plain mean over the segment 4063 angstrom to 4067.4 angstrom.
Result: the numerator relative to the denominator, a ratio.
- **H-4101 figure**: 0.14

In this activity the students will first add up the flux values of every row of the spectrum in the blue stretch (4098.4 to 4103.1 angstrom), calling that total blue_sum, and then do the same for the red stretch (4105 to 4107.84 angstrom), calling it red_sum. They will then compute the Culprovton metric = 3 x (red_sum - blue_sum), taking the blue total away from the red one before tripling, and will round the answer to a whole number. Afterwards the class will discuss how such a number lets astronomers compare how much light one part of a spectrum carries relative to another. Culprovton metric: -2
